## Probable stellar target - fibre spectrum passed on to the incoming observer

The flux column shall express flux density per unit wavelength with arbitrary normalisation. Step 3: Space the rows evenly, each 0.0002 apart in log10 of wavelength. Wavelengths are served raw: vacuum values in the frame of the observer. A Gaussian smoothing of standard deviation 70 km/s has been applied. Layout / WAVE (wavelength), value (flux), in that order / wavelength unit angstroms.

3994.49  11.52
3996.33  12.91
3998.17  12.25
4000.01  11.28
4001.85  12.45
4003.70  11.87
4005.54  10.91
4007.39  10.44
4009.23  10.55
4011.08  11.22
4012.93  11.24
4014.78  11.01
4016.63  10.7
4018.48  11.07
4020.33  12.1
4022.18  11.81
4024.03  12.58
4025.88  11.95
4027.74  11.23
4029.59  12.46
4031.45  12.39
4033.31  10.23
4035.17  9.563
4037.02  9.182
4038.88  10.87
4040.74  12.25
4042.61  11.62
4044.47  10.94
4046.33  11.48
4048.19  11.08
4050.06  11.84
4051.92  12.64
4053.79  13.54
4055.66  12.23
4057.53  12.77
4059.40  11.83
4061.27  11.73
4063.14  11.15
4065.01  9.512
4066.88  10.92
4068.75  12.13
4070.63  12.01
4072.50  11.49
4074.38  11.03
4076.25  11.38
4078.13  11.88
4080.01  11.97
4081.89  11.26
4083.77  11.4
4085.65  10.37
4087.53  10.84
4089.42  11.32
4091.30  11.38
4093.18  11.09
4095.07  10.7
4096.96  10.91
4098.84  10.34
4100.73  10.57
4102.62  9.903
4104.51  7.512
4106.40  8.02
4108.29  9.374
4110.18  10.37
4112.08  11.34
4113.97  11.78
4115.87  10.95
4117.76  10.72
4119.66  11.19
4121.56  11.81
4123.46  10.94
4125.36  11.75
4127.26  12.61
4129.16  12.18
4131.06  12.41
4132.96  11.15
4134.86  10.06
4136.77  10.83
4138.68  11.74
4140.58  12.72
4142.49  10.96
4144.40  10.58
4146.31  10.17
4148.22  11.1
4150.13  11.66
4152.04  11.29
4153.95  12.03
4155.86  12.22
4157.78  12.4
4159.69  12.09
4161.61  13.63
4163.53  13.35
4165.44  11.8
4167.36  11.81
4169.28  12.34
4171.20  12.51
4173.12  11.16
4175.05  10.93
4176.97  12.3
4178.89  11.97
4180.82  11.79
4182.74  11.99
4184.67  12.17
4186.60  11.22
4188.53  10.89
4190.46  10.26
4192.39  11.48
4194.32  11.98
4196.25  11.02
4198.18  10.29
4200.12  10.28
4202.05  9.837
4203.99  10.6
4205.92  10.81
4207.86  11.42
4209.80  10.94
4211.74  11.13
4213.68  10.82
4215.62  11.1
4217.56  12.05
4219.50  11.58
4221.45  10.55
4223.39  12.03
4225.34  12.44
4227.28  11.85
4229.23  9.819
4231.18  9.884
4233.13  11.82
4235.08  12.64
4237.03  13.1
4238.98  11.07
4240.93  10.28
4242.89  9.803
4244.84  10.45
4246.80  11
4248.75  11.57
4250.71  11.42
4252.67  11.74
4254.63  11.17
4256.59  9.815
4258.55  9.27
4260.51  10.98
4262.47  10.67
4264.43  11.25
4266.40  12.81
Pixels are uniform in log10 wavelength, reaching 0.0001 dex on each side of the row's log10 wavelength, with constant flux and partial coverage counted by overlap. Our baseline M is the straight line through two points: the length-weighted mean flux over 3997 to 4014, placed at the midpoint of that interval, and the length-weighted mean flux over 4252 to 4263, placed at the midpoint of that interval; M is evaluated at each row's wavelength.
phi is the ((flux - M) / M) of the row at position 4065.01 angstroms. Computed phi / -0.15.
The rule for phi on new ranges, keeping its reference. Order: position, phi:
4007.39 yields -0.08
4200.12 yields -0.04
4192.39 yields 0.06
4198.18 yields -0.04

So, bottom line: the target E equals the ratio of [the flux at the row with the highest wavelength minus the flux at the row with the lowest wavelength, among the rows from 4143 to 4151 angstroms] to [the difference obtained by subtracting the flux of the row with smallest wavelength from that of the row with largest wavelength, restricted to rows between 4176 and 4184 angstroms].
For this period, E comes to -3.5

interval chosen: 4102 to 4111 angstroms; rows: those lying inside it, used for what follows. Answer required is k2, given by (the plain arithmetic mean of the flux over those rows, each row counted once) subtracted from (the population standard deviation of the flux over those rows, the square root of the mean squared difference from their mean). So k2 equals -7.9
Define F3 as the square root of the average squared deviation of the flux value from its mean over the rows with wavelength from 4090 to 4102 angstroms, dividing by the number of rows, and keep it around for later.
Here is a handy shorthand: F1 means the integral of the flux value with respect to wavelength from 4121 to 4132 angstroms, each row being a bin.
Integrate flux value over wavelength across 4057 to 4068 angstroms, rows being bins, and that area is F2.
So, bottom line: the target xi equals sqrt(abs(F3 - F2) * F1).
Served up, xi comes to 128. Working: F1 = 132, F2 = 124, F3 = 0.34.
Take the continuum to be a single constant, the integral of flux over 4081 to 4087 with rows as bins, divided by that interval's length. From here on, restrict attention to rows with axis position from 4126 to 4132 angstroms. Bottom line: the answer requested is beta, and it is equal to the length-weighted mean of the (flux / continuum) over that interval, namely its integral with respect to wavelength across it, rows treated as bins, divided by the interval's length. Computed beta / 1.12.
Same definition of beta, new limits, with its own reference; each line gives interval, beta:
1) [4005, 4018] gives 0.99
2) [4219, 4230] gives 1.04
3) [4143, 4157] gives 1.03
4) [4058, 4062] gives 1.08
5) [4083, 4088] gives 0.99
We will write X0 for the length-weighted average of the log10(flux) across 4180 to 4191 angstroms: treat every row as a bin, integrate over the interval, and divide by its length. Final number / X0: 1.06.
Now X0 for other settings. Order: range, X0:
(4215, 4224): 1.06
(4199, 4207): 1.02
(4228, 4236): 1.04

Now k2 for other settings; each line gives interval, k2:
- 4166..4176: -11.1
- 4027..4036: -10.0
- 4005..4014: -10.5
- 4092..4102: -10.5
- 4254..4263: -9.7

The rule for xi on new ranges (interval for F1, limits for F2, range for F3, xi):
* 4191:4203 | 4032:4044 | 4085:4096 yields 129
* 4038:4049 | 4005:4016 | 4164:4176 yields 122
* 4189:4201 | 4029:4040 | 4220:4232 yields 124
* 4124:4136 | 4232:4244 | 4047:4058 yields 138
